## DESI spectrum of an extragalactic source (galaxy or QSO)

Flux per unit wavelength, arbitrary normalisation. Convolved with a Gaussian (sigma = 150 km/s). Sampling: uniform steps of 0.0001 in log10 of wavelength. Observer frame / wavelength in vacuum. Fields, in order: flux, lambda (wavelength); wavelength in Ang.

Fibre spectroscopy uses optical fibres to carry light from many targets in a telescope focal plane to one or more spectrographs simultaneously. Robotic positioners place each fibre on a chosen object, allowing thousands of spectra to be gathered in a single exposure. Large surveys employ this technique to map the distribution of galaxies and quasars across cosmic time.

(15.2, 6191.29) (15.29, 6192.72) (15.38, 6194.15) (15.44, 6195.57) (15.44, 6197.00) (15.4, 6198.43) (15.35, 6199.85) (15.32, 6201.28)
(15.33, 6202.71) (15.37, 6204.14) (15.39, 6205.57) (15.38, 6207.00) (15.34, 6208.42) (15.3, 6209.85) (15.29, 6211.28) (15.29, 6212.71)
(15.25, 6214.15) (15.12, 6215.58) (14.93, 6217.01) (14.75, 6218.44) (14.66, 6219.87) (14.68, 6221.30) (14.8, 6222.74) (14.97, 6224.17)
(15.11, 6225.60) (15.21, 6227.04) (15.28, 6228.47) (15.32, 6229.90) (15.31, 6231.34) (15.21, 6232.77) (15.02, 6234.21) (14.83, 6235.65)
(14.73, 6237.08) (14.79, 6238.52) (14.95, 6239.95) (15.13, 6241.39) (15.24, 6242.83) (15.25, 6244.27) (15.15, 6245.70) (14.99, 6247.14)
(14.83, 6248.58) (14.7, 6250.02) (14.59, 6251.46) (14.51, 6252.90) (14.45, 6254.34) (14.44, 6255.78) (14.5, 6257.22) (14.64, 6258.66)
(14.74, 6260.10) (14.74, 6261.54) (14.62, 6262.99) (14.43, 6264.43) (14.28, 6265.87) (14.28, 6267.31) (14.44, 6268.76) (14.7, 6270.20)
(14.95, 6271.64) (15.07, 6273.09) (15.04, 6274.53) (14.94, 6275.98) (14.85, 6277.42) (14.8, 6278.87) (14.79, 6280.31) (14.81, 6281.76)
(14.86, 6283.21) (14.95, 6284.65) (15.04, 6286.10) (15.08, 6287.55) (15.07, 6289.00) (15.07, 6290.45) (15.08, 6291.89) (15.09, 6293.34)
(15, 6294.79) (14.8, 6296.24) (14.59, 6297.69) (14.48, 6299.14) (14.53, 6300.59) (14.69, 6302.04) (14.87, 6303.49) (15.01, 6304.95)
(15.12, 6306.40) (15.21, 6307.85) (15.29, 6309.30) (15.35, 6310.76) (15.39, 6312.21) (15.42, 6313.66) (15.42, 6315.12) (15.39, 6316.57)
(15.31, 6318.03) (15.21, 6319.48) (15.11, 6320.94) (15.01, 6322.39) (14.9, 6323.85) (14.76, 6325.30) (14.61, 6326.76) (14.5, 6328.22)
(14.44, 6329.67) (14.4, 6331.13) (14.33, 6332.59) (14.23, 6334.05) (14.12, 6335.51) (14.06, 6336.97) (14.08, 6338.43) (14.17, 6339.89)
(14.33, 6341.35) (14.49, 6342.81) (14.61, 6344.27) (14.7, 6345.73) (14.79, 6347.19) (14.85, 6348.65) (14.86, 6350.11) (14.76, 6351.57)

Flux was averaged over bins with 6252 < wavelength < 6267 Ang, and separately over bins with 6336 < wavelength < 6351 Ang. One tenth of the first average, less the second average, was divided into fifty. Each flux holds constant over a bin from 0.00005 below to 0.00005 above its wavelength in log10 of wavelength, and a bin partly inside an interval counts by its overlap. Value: -3.83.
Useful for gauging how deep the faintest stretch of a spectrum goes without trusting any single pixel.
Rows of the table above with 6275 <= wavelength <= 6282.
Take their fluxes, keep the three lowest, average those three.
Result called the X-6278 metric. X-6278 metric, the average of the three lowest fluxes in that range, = 14.8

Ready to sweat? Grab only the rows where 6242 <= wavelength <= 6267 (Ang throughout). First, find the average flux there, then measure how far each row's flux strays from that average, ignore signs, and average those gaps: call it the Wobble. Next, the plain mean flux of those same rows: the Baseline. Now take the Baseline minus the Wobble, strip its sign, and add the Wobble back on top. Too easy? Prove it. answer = 14.7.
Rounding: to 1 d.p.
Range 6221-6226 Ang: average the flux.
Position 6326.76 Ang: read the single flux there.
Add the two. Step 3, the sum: 29.5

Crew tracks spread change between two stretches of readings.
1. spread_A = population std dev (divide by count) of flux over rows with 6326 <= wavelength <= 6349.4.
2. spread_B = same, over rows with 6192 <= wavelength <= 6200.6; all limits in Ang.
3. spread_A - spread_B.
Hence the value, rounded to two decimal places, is 0.19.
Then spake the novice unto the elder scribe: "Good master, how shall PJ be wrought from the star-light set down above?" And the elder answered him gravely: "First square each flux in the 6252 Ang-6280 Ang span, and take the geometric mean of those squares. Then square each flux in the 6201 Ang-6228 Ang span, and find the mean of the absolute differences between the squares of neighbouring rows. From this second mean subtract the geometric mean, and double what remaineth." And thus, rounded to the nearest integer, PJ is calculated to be -425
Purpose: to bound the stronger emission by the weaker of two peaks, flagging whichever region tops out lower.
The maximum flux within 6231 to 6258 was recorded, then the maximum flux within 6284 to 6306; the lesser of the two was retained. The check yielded 15.09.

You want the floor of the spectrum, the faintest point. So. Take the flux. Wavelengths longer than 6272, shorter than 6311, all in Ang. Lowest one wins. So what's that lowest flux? 14.48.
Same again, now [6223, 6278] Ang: 14.28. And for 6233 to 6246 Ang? 14.73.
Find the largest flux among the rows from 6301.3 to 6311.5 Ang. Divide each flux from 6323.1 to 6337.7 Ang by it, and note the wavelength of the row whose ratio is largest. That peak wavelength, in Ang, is 6323.85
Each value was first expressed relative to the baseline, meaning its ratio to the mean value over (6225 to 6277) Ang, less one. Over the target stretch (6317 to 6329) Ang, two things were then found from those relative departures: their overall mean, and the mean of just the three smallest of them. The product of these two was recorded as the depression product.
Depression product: -0.0001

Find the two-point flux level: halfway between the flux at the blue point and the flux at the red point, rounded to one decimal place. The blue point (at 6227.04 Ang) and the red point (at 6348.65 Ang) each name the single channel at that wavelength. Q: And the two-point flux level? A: 15.0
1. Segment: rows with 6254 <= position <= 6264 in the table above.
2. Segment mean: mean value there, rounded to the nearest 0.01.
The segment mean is 14.59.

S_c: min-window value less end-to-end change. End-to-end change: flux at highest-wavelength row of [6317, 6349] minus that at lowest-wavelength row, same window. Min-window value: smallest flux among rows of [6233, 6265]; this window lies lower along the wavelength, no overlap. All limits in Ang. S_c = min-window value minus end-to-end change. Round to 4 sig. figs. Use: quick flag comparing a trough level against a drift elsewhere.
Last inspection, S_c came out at 14.89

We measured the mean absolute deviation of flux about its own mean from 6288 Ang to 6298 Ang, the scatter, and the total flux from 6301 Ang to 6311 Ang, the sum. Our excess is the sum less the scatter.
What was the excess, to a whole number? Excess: 105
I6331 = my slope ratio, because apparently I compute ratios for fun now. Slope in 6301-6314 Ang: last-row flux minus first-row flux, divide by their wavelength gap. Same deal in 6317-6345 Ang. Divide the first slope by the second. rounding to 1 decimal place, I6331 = -2.4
